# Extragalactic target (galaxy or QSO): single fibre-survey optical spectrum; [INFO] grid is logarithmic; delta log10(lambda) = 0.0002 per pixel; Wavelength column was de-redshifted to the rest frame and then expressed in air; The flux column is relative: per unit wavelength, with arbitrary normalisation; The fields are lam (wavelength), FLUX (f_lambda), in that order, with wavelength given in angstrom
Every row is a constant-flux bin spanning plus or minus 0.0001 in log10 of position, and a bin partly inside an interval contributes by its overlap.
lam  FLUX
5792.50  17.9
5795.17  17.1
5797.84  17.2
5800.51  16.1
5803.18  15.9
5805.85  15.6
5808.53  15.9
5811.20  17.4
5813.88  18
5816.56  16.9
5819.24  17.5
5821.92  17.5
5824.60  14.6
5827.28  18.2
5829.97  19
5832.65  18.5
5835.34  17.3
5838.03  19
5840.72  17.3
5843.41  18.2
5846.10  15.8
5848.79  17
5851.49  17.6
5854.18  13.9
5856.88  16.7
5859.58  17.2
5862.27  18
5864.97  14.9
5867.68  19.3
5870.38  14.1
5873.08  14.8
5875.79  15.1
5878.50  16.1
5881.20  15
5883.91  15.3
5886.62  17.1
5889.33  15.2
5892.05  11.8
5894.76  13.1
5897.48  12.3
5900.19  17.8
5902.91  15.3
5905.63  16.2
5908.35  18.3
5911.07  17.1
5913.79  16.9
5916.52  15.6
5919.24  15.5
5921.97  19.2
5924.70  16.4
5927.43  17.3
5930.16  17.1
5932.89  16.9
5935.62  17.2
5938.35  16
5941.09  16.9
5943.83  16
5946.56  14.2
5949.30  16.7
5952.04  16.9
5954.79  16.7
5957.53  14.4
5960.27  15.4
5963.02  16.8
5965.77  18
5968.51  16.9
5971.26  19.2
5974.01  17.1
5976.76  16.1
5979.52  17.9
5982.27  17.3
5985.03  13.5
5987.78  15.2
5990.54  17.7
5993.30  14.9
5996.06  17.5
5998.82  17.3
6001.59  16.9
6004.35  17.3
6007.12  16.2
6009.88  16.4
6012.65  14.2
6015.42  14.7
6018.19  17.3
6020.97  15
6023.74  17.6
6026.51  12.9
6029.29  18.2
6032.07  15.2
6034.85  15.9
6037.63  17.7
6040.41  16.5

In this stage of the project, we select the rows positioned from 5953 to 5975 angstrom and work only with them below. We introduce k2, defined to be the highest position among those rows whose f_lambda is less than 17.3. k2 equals 5974.01 angstrom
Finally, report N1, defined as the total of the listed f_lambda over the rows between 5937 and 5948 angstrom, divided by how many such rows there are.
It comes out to 15.8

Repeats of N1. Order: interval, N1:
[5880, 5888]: 15.8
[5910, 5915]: 17.0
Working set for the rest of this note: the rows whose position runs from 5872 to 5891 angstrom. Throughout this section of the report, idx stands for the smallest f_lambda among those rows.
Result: 14.8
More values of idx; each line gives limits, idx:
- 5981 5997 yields 13.5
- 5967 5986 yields 13.5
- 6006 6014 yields 14.2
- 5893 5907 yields 12.3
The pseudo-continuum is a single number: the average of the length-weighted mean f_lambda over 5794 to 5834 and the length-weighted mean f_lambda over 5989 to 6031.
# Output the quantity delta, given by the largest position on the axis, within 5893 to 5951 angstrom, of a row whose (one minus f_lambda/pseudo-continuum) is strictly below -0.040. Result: 5921.97 angstrom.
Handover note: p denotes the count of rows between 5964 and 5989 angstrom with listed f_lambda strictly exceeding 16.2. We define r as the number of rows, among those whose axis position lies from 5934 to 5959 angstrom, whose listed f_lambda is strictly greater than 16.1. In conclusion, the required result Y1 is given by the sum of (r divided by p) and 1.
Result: 1.8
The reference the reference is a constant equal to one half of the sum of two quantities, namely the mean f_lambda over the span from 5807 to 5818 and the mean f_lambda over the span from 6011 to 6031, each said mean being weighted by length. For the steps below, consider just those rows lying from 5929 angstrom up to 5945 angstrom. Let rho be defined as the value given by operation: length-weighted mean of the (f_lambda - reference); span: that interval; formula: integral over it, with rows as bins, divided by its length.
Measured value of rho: 0.3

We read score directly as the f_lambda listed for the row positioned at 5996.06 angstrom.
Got 17.5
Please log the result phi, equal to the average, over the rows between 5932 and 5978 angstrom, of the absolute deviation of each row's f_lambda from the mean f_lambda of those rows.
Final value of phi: 0.8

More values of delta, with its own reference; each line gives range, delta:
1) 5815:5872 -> 5867.68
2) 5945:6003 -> 5996.06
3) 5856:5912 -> 5908.35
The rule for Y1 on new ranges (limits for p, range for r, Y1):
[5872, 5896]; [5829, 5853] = 9.0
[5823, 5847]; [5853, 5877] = 1.6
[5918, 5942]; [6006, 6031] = 1.7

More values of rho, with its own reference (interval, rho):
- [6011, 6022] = -1.0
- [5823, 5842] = 1.3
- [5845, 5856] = -0.3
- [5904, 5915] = 0.7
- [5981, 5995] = -0.6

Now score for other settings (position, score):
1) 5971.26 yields 19.2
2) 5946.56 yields 14.2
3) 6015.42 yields 14.7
